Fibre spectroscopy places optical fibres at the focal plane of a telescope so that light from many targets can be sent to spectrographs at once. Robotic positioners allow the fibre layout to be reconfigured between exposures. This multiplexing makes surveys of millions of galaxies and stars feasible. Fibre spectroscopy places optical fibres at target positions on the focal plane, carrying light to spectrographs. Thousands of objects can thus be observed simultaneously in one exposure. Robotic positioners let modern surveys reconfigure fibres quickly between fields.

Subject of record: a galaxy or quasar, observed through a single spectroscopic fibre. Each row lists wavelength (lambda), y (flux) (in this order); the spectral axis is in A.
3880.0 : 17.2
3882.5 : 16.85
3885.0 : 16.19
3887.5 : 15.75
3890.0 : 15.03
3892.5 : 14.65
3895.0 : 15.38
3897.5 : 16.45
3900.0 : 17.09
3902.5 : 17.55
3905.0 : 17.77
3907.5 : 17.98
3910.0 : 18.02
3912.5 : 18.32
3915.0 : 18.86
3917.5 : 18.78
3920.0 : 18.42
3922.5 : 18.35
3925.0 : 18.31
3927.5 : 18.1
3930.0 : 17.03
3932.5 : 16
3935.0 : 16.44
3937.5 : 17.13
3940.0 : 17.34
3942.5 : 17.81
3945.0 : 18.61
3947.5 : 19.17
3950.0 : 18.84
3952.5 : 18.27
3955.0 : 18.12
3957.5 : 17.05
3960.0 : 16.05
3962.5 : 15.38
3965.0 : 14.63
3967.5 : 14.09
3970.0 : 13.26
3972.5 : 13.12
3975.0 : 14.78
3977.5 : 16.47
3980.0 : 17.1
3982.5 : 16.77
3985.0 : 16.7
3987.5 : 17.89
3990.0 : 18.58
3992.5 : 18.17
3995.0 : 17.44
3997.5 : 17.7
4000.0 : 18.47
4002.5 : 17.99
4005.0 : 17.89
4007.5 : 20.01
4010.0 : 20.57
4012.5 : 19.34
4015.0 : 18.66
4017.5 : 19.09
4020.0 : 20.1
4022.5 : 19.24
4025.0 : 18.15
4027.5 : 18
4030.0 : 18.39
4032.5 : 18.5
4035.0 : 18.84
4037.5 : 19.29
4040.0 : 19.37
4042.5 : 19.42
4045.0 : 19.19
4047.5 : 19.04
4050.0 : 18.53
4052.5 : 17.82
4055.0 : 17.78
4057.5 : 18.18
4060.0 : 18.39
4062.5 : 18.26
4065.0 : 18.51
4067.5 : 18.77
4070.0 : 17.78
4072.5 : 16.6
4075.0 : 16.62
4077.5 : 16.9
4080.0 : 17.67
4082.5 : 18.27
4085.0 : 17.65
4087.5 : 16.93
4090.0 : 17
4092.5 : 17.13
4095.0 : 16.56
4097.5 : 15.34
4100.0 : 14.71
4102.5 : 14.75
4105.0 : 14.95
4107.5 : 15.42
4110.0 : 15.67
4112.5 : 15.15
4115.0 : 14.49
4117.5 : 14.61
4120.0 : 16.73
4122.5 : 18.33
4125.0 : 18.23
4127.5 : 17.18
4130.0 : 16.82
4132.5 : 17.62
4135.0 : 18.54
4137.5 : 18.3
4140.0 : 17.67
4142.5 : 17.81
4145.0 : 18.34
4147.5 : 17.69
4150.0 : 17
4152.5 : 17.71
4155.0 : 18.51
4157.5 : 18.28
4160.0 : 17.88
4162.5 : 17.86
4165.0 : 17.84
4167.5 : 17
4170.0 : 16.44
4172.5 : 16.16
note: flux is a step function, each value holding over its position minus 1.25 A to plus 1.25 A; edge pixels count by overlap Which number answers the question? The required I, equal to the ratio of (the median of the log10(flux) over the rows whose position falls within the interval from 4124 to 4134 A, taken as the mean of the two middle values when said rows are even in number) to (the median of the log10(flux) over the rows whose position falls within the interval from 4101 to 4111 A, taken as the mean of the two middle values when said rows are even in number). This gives 1.05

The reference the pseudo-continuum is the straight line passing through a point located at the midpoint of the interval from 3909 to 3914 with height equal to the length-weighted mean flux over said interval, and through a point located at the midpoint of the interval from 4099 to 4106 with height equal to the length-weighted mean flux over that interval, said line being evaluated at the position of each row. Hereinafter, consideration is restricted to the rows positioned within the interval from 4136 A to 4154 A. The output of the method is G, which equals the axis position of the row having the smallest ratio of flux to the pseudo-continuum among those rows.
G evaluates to 4150.0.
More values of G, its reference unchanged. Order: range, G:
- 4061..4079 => 4072.5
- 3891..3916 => 3892.5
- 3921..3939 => 3932.5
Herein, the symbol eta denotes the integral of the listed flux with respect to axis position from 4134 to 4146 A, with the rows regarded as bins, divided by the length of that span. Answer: 18.1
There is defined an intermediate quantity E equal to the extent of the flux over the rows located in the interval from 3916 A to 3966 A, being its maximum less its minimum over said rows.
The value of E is 4.5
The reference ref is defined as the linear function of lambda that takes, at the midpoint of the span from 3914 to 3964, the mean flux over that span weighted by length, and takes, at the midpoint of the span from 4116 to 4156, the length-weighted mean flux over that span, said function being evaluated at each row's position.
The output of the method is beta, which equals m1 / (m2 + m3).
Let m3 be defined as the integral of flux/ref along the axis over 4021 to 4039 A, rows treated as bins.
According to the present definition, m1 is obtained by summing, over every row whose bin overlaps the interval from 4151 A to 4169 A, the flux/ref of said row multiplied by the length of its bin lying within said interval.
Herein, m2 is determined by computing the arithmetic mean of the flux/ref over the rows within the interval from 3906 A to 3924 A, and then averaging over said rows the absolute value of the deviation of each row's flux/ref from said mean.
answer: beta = 0.96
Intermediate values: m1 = 18.3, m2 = 0.014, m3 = 19.1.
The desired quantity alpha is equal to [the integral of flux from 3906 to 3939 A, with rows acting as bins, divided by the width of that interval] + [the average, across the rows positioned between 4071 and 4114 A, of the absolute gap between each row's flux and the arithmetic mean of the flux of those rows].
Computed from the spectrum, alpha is 18.8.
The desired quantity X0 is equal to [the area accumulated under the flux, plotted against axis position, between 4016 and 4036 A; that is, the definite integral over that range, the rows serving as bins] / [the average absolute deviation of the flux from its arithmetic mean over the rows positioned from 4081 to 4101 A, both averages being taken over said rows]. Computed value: 431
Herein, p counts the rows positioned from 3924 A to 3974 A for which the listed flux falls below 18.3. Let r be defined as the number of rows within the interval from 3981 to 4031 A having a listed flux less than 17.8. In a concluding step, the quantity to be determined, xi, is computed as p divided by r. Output 4.0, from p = 16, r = 4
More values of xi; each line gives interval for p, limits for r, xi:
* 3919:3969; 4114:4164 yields 1.4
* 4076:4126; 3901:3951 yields 2.7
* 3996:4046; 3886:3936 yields 0.5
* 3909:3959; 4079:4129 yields 0.6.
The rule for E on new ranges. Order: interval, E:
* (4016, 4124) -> 5.6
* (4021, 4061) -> 1.6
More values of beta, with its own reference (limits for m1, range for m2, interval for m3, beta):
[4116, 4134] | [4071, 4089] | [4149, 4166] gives 1.01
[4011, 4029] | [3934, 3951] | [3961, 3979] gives 1.30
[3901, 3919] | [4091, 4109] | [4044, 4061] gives 1.04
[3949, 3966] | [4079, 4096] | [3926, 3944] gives 0.93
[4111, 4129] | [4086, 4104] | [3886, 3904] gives 1.03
